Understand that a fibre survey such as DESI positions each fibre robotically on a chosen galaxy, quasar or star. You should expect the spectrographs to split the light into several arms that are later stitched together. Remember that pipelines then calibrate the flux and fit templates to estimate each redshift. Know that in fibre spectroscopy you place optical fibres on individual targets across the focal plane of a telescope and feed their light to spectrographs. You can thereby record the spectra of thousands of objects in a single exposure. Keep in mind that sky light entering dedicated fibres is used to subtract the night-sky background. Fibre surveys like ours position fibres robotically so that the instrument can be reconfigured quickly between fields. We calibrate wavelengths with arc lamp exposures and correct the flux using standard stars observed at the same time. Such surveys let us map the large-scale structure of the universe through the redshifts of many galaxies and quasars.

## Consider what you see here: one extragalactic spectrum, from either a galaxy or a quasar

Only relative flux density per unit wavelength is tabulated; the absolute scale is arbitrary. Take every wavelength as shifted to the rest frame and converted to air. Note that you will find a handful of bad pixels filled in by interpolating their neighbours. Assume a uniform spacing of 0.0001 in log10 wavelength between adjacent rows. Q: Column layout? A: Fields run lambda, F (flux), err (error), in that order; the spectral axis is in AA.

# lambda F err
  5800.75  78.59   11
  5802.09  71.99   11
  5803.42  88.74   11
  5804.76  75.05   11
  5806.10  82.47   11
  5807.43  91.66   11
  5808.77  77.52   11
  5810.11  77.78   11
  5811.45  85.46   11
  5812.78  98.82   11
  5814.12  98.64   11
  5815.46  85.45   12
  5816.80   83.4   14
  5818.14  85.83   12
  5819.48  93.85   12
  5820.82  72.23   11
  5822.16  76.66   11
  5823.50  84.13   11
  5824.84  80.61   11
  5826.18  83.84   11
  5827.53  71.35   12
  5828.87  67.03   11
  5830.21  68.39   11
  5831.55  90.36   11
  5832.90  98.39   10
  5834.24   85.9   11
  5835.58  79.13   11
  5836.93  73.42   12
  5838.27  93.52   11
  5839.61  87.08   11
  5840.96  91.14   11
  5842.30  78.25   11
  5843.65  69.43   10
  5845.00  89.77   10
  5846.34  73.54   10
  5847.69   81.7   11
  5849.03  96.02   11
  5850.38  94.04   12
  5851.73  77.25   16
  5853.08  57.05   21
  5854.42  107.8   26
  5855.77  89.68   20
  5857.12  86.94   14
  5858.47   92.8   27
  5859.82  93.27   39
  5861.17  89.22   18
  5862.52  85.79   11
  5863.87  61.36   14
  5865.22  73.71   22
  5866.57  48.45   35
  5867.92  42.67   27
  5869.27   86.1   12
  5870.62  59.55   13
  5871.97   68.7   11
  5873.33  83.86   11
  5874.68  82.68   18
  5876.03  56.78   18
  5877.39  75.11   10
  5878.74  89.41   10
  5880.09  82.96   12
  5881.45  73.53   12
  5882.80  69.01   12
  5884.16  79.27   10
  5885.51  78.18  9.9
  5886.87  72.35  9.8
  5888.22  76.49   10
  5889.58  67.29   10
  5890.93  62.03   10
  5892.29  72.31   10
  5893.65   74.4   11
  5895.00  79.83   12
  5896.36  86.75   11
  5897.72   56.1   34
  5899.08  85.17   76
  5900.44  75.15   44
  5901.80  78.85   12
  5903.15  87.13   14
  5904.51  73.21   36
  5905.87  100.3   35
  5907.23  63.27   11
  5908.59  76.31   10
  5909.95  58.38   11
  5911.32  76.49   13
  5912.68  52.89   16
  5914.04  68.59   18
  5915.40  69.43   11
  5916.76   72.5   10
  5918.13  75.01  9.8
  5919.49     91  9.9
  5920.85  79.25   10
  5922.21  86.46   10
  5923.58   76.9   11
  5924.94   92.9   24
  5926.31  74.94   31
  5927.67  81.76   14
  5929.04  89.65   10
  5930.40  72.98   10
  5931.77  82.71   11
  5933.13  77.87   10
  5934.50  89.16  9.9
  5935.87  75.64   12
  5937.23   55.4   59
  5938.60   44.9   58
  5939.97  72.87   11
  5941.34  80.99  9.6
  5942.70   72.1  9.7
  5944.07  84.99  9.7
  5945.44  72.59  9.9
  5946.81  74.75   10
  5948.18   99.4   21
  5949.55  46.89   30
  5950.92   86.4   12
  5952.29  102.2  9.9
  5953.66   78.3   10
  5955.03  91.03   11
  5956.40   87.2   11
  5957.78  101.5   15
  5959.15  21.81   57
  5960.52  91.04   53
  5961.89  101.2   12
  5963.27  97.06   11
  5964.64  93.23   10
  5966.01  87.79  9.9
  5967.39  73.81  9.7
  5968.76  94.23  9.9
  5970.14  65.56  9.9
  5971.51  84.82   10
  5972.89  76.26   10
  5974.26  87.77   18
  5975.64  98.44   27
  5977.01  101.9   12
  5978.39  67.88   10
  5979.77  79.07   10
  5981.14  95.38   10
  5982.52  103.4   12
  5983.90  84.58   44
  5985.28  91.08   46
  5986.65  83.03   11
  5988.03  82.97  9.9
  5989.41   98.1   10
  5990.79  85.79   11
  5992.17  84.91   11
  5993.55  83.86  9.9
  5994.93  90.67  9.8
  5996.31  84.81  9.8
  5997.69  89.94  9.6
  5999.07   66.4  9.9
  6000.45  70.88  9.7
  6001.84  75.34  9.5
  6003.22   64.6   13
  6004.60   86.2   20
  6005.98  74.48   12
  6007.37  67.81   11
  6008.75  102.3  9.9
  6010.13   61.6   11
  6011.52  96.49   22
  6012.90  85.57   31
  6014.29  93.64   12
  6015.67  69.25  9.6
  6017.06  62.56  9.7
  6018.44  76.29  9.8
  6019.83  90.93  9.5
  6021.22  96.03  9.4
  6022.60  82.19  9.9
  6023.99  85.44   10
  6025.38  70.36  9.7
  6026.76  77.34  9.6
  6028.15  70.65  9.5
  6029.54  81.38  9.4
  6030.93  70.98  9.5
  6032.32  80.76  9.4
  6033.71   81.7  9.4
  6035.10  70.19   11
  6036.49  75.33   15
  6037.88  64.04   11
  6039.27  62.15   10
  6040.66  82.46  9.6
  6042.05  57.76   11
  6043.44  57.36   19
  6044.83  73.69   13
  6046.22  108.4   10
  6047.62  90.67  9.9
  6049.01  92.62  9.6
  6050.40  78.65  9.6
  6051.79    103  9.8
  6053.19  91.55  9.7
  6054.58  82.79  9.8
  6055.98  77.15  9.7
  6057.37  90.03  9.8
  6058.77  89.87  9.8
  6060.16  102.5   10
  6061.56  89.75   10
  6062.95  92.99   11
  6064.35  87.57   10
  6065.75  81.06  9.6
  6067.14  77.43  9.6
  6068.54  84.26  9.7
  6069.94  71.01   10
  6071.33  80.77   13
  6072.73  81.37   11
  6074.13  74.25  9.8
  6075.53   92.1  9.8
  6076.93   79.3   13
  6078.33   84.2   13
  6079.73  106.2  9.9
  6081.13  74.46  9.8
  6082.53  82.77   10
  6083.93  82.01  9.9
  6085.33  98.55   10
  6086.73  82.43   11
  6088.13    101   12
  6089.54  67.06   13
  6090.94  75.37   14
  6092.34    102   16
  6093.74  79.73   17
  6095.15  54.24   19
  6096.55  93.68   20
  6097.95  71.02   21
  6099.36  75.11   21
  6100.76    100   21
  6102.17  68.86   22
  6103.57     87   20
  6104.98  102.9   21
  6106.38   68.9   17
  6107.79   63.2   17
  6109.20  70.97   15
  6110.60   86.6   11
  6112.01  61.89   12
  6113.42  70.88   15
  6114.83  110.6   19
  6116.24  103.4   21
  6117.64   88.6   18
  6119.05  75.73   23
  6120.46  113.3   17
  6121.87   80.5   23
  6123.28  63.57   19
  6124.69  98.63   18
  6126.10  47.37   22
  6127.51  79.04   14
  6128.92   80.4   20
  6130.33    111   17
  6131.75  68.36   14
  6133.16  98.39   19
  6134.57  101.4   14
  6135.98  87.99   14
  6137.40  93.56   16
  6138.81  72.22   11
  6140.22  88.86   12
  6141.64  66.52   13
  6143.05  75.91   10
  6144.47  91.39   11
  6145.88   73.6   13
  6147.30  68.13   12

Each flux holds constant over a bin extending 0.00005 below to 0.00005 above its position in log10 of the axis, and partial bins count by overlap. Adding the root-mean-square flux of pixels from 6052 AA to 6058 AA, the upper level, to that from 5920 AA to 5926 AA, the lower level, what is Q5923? 170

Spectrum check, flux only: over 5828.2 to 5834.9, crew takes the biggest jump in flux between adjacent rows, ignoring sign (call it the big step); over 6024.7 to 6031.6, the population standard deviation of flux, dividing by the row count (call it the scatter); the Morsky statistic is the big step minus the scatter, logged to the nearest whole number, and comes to 18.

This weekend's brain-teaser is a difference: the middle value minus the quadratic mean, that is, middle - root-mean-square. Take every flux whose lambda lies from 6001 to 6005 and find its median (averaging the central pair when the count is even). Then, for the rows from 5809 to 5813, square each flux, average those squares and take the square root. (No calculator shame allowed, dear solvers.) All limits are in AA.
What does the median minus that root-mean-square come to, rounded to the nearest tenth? -12.4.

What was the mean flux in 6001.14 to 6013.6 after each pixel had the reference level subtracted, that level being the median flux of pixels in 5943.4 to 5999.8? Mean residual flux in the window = -7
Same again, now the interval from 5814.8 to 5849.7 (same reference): -4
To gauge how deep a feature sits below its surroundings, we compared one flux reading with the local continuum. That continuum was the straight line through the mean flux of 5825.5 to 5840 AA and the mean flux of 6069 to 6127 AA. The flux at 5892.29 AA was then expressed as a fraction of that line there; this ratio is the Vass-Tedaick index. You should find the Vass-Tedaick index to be 0.88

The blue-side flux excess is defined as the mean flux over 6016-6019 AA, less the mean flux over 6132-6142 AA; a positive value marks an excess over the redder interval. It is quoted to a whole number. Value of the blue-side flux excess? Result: -18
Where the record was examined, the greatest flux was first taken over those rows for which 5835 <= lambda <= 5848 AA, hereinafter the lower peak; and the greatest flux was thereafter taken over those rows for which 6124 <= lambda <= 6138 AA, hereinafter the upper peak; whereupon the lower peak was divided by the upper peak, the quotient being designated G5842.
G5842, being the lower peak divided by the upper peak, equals 0.84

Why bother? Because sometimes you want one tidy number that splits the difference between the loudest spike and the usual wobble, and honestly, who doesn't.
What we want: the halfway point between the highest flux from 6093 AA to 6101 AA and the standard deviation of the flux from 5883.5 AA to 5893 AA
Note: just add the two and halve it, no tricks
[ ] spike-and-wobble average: 53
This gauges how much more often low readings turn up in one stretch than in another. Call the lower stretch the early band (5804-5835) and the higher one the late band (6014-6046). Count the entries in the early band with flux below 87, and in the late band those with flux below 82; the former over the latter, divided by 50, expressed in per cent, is 2.0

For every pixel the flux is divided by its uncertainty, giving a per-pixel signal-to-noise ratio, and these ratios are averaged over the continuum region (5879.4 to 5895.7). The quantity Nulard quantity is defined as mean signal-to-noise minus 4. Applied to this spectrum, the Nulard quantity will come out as 2.9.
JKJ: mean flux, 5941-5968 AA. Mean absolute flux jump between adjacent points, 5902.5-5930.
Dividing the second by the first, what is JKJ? 0.17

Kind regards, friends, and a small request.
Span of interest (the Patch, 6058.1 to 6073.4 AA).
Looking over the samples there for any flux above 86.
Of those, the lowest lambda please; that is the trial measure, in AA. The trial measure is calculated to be 6058.77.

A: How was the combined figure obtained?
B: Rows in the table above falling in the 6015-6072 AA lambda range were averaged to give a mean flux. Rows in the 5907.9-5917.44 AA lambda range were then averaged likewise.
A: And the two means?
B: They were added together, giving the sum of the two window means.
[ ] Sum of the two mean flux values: 149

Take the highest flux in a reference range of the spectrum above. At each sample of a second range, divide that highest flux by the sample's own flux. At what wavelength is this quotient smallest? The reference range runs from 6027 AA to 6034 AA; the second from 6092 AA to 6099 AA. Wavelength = 6092.34 AA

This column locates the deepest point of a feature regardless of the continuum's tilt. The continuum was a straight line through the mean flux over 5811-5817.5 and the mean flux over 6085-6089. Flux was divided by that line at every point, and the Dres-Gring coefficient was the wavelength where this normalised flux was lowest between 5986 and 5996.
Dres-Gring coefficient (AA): 5988.03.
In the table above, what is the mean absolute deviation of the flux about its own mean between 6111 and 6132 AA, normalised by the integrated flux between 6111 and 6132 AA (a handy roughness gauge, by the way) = 0.0094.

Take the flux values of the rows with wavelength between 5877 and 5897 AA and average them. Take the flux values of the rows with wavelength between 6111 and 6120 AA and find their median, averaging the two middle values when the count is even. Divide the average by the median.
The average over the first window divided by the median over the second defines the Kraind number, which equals 0.92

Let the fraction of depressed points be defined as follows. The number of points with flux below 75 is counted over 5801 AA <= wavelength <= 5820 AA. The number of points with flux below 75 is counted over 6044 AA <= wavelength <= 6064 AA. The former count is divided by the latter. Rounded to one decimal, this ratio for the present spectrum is 1.0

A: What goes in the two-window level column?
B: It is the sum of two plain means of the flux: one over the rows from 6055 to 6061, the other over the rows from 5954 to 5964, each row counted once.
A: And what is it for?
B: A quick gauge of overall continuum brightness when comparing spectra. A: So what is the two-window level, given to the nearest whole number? 174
